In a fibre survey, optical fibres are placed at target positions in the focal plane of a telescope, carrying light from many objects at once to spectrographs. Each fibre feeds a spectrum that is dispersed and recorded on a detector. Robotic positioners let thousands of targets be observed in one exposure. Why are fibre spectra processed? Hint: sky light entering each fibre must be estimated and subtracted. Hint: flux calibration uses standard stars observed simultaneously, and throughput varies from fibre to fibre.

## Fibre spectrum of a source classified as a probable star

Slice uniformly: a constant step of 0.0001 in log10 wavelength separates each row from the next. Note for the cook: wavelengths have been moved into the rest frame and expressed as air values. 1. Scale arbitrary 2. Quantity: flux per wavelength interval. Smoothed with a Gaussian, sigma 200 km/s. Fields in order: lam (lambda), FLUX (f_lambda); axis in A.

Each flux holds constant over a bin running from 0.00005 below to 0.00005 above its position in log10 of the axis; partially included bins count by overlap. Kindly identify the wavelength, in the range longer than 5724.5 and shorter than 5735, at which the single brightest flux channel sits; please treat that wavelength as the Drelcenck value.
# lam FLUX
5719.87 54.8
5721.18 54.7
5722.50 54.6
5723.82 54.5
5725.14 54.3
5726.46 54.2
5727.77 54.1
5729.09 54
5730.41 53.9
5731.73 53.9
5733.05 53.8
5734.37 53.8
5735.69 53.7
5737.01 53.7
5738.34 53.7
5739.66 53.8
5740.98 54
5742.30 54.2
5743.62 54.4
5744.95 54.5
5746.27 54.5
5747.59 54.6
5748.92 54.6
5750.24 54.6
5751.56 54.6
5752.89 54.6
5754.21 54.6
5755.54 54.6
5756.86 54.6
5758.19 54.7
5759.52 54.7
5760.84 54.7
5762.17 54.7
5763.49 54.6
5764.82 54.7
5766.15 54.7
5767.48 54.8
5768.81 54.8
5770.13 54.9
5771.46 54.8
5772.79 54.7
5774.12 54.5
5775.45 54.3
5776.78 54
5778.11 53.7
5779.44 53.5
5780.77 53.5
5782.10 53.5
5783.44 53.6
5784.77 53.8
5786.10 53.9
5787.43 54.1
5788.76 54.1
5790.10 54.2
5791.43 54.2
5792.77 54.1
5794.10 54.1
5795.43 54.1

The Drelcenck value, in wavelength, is 5725.14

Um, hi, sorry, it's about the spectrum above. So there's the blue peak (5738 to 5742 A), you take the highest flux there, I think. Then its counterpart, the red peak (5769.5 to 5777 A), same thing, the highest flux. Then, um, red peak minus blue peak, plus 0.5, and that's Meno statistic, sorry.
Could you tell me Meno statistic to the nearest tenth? 1.4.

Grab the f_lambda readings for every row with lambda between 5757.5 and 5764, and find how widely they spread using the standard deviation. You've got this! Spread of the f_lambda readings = 0.04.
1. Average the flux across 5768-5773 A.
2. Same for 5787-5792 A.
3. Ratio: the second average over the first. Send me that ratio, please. 0.99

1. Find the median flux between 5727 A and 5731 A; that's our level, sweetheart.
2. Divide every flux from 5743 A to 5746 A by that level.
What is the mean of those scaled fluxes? 1.01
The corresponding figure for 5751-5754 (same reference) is 1.01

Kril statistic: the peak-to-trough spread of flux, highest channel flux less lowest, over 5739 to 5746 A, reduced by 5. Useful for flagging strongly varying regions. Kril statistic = -4.30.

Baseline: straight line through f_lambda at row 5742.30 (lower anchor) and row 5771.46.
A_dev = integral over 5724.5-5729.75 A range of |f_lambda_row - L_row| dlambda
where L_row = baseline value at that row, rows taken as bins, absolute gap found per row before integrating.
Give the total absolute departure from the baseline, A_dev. 1.4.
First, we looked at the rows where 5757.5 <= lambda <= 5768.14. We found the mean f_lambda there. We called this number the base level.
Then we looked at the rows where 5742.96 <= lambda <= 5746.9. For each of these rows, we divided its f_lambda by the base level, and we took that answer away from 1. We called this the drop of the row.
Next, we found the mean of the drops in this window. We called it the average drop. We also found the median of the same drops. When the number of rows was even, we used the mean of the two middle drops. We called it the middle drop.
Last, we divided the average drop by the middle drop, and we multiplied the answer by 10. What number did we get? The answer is 12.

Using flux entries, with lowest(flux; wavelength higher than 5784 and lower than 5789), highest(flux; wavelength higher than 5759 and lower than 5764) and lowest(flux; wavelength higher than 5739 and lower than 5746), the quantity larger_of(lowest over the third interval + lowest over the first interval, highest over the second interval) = 108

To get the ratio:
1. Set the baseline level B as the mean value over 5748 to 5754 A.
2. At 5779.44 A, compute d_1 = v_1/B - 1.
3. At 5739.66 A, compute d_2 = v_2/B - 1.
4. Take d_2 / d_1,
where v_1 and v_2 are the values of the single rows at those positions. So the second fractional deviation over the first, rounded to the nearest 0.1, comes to 0.7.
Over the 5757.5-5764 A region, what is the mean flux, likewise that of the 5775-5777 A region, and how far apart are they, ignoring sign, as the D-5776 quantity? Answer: 0.53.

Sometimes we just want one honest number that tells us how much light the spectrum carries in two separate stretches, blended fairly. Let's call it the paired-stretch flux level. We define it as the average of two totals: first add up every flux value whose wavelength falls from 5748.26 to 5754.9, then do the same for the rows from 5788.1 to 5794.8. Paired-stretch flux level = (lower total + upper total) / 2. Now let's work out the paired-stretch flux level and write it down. 272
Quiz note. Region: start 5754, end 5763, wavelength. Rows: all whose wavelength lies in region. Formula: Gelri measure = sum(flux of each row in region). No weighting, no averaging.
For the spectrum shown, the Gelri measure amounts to 383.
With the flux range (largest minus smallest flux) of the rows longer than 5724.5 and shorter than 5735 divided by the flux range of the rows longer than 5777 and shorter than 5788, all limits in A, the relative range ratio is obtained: 0.83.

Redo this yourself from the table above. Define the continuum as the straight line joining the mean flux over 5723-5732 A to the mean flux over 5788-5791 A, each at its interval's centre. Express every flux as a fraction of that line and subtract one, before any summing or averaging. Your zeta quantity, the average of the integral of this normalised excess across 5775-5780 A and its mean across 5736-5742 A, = -0.016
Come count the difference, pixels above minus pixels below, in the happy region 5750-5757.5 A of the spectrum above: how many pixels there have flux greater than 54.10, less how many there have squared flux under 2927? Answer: 6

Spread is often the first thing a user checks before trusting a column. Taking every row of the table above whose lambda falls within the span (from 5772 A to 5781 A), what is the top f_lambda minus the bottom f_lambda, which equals 1.2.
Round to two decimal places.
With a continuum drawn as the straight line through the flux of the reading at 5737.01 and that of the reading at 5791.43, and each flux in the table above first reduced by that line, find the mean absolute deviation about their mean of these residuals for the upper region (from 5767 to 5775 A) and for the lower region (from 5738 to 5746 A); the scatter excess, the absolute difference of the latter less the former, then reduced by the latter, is -0.12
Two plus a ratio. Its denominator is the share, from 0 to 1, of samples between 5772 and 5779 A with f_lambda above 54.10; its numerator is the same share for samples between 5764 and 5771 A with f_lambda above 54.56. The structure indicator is 3.7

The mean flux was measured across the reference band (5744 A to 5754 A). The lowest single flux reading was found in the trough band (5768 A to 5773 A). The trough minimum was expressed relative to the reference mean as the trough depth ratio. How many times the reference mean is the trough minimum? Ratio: 1.00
